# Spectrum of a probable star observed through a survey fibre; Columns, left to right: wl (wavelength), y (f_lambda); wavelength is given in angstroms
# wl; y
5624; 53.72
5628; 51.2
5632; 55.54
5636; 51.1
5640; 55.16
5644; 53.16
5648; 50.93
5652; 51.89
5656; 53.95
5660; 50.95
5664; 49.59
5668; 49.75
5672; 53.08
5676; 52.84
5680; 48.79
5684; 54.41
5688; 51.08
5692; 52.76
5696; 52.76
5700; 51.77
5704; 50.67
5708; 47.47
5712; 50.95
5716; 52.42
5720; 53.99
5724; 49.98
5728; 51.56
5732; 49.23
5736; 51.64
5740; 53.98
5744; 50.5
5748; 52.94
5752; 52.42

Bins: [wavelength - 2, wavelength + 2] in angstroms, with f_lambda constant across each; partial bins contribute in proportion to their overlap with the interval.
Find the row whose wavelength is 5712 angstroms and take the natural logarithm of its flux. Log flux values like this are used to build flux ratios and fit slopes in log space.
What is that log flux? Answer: 3.93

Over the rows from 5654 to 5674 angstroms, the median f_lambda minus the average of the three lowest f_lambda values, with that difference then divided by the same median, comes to 0.017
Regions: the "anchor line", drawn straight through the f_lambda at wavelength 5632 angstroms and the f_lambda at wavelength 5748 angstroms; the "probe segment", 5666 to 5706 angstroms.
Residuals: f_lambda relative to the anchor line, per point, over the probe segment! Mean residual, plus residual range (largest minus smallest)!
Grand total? 3.2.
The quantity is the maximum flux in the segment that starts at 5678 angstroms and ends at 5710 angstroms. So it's 54.41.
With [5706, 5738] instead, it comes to 53.99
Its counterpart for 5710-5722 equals 53.99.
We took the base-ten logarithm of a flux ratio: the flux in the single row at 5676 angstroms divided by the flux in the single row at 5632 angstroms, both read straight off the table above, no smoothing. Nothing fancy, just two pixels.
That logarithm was -0.0216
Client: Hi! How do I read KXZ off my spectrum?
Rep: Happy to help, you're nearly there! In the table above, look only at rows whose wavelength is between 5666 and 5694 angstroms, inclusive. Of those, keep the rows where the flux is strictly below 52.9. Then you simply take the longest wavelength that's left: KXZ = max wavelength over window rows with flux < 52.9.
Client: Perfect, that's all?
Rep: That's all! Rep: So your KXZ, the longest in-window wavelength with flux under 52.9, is 5692 angstroms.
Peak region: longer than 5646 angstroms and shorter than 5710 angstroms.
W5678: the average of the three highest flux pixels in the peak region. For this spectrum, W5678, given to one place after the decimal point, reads 53.8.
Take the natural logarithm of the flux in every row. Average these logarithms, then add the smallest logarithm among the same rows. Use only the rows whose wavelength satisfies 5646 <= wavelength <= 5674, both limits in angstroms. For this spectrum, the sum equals 7.84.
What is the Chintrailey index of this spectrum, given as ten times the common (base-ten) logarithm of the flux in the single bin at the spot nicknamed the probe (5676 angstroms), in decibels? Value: 17.2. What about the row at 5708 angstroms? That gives 16.8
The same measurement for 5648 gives 17.1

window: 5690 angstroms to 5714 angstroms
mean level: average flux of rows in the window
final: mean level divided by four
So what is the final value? 12.8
